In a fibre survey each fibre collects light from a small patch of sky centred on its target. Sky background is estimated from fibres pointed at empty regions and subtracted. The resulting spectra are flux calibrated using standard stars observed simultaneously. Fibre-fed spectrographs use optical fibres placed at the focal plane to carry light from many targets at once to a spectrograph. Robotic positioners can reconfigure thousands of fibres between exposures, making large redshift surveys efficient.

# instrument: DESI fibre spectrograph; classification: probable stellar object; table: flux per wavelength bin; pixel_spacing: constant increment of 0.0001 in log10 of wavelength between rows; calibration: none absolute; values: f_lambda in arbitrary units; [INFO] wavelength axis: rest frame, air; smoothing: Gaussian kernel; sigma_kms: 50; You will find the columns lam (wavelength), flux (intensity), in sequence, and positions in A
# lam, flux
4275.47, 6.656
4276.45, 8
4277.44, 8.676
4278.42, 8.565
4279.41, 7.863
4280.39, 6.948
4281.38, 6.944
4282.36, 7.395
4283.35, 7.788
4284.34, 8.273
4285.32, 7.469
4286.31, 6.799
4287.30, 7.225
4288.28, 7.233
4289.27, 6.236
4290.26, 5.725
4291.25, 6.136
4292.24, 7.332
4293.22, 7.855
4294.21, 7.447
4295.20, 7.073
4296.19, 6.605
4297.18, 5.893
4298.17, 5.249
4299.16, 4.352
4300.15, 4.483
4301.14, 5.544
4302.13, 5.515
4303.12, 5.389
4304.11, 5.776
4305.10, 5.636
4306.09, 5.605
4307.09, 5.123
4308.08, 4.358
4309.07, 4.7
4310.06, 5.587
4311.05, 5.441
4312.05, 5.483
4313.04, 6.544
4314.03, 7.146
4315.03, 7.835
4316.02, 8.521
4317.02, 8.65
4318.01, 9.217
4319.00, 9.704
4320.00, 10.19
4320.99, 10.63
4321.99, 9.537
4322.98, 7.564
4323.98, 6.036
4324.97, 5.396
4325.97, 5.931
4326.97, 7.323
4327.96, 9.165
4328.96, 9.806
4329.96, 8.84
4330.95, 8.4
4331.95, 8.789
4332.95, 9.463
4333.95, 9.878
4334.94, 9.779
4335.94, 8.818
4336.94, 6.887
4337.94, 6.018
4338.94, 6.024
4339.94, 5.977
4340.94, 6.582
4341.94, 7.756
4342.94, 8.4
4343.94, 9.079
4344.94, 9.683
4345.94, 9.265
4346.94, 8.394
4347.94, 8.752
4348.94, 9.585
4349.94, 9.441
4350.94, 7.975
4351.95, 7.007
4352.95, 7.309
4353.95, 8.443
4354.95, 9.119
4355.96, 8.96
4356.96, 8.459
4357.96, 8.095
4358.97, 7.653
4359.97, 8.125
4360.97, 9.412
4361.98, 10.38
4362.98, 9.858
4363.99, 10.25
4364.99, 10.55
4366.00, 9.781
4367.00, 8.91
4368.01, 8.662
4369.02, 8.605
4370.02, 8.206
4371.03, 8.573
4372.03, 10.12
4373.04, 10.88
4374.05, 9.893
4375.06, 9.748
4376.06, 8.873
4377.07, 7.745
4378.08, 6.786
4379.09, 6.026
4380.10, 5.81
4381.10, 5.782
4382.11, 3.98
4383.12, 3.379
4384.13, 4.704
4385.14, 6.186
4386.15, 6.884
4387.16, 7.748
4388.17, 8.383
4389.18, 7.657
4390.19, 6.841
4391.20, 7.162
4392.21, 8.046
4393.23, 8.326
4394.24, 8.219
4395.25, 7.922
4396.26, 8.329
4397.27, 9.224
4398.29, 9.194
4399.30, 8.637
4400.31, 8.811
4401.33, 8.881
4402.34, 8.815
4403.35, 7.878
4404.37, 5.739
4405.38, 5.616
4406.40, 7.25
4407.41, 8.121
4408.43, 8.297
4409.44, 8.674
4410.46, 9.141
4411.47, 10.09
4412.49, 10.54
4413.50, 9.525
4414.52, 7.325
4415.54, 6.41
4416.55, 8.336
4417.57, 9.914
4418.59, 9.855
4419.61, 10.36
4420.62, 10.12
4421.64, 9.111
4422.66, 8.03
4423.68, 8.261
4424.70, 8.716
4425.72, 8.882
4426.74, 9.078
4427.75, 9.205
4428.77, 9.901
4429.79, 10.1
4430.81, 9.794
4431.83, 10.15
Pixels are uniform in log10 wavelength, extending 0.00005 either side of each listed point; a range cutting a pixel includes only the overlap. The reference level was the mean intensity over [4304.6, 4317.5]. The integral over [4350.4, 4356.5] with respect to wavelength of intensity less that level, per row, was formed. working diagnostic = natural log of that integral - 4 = -1.5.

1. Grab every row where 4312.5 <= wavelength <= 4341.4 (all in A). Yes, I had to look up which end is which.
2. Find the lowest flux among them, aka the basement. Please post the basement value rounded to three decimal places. 5.396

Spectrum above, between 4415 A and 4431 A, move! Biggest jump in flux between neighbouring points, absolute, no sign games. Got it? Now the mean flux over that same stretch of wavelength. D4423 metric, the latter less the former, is 7.2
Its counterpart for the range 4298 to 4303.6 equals 4.0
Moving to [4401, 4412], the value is 5.9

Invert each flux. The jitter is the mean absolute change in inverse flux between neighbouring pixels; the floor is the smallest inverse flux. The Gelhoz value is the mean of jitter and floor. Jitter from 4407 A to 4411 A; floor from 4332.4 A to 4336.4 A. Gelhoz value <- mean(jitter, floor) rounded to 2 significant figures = 0.053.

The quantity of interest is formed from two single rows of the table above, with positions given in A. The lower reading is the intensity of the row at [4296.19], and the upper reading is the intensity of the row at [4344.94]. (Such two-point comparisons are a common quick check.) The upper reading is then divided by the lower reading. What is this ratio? 1.5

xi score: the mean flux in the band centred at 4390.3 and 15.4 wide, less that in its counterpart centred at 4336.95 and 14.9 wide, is -0.8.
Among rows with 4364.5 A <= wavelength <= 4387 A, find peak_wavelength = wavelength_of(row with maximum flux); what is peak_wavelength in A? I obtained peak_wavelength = 4373.04 A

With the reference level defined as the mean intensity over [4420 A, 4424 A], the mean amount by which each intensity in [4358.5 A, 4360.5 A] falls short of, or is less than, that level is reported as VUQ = 1.0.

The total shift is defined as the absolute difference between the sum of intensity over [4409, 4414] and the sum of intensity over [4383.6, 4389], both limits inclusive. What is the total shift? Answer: 14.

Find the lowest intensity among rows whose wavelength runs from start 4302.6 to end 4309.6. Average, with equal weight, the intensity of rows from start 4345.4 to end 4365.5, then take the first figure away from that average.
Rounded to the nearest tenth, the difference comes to 4.5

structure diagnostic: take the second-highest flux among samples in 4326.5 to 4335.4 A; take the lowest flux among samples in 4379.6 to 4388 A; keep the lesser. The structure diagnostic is 3.38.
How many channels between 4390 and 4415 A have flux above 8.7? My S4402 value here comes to 9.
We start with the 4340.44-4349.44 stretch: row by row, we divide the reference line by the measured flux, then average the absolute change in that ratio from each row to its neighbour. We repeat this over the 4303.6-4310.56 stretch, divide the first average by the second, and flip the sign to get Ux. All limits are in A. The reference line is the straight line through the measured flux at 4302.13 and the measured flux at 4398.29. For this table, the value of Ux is -0.65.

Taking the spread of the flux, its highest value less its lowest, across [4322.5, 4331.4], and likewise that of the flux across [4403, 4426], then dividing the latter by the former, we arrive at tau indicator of 1.12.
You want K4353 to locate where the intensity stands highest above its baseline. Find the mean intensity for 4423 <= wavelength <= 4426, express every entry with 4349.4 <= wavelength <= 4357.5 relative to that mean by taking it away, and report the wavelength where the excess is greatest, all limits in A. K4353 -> 4349.94 A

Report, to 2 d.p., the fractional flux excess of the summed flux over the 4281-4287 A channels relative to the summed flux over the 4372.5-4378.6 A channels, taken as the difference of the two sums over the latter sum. -0.17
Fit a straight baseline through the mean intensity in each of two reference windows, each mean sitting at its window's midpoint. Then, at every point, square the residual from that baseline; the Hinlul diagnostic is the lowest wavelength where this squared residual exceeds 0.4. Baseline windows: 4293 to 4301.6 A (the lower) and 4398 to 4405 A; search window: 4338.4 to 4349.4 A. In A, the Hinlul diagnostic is 4338.94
